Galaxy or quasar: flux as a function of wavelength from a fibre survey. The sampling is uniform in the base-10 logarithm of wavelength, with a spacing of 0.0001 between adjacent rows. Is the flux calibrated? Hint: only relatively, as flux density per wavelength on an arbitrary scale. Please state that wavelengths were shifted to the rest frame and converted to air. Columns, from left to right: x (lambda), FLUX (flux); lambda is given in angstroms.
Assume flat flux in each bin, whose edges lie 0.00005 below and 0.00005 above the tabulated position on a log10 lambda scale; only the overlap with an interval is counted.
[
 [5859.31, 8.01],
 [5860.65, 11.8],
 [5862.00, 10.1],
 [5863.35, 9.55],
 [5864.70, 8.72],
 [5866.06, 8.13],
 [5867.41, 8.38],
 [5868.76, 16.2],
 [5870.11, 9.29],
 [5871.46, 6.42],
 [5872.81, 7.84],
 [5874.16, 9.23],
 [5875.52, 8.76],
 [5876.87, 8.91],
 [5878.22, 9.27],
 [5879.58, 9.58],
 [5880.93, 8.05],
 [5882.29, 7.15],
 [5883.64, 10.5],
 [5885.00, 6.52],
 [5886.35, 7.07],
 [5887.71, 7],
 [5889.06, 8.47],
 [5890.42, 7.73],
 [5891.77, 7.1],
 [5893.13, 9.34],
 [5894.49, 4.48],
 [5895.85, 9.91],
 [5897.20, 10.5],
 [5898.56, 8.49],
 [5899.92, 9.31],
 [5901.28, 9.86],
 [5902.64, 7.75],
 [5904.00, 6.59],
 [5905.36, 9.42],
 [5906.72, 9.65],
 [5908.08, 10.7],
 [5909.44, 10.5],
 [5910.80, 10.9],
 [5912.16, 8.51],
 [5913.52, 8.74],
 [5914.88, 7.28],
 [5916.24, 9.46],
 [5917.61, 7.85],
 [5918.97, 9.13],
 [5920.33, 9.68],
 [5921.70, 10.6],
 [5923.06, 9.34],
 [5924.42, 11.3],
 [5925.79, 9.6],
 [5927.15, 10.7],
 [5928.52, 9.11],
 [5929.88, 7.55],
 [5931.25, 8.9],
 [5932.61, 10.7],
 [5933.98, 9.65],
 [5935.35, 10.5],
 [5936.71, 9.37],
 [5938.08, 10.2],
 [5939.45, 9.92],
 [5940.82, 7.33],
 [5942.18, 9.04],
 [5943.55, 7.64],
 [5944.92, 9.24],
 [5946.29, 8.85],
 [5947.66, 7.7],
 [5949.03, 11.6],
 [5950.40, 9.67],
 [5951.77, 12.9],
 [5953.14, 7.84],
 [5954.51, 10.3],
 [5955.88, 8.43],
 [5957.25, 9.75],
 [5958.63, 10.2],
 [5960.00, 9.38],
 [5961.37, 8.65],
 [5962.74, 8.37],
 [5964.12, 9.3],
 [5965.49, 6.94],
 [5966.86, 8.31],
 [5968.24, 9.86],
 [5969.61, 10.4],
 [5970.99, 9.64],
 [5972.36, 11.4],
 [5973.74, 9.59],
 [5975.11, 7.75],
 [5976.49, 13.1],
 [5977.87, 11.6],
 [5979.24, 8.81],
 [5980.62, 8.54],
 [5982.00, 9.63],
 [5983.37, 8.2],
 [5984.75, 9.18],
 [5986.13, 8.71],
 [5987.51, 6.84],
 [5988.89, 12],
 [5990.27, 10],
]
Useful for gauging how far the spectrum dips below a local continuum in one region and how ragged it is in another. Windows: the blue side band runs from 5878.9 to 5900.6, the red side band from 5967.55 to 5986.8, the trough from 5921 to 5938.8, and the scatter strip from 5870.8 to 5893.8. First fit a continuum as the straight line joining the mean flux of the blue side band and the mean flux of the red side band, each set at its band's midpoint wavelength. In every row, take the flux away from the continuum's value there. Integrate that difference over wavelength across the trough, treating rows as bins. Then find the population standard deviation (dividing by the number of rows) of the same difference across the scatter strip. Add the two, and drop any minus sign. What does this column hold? 14.8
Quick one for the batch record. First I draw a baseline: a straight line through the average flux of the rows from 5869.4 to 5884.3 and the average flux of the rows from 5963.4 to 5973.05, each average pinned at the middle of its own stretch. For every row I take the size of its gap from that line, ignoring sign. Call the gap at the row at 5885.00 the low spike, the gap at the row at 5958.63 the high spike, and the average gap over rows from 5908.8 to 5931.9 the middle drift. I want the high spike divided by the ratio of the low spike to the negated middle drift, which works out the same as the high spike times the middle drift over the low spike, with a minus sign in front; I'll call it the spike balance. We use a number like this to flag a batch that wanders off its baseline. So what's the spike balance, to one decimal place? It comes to -0.4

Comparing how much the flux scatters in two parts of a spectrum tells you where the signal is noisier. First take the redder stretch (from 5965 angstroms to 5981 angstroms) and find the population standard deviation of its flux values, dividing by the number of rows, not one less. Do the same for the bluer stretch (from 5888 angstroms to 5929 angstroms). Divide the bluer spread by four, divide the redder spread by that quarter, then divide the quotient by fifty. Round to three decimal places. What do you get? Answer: 0.093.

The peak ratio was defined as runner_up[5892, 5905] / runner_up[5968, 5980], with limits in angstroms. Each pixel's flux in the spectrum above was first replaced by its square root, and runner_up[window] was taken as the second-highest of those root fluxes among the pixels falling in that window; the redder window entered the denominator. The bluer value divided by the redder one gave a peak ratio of 0.924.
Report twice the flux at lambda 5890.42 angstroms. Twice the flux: 15.5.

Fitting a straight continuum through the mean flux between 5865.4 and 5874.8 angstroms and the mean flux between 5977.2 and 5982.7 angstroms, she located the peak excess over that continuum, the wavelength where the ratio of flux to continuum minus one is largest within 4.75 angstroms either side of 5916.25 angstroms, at 5920.33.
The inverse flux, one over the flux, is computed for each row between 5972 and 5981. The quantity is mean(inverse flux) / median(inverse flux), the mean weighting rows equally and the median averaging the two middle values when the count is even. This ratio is 0.978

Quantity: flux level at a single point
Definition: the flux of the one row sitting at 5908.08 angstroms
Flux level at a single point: 10.7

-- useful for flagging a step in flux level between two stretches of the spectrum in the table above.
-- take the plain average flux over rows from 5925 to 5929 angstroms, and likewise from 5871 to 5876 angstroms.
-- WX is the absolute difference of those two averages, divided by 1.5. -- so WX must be 1.2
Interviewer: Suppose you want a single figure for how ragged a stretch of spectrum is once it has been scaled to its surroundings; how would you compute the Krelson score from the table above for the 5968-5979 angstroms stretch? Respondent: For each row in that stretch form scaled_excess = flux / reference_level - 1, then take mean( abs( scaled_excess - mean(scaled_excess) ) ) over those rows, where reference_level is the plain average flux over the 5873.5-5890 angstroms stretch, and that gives 0.14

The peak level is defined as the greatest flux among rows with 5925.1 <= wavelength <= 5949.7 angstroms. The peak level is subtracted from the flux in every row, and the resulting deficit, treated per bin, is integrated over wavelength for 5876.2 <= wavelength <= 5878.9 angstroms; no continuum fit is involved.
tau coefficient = -6.8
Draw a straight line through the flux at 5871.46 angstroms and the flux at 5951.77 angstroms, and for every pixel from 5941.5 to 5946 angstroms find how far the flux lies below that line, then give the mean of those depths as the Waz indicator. 3.6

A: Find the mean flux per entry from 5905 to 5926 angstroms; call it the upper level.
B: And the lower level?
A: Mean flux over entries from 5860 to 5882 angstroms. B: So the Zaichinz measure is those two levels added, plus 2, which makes 20.9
